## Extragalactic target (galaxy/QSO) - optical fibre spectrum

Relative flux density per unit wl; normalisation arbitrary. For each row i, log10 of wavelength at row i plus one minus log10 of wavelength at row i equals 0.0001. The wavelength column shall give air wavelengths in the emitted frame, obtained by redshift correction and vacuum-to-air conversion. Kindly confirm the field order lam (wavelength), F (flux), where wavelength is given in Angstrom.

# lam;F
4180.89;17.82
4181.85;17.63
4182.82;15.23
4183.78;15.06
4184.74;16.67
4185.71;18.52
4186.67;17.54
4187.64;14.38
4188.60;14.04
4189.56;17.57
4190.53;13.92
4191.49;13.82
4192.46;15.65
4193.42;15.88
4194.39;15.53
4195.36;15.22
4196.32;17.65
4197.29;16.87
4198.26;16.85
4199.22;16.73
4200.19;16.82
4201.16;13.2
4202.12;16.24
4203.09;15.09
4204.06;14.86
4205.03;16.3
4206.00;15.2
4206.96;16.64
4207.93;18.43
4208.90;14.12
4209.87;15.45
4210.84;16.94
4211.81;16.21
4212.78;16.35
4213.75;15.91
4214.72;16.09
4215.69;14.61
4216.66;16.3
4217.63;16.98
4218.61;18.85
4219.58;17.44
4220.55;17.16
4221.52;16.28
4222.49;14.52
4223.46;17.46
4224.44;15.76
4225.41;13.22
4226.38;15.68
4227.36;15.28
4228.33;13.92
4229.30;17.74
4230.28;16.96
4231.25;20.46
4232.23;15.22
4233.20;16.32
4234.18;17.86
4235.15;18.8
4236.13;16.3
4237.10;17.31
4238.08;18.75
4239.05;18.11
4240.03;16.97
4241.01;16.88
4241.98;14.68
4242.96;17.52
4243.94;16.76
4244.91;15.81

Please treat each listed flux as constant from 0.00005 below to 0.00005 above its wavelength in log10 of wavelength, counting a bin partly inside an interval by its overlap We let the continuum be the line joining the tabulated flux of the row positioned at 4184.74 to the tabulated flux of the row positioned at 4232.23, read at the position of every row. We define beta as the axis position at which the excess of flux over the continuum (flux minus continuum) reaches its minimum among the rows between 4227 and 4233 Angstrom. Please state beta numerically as 4228.33 Angstrom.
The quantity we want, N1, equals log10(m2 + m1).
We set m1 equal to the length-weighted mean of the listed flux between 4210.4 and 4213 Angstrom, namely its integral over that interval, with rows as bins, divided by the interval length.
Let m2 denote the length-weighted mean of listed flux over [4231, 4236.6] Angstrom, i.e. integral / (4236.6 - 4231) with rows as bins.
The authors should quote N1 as 1.53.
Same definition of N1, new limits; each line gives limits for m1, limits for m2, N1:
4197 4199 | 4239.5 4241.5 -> 1.53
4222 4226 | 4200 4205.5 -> 1.49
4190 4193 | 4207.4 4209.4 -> 1.49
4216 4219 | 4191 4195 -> 1.51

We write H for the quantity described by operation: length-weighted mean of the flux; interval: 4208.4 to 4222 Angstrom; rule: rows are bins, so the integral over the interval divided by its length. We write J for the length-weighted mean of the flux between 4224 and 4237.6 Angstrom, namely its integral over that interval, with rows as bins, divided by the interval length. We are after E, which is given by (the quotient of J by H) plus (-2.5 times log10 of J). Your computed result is -2.03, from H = 16.3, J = 16.5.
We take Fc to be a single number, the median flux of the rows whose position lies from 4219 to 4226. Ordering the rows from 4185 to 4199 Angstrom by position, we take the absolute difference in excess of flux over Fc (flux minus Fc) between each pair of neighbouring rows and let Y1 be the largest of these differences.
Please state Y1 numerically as 3.65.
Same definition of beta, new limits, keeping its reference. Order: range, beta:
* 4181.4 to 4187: 4183.78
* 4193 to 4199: 4195.36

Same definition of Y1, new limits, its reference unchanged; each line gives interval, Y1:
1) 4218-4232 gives 3.82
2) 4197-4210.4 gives 4.31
